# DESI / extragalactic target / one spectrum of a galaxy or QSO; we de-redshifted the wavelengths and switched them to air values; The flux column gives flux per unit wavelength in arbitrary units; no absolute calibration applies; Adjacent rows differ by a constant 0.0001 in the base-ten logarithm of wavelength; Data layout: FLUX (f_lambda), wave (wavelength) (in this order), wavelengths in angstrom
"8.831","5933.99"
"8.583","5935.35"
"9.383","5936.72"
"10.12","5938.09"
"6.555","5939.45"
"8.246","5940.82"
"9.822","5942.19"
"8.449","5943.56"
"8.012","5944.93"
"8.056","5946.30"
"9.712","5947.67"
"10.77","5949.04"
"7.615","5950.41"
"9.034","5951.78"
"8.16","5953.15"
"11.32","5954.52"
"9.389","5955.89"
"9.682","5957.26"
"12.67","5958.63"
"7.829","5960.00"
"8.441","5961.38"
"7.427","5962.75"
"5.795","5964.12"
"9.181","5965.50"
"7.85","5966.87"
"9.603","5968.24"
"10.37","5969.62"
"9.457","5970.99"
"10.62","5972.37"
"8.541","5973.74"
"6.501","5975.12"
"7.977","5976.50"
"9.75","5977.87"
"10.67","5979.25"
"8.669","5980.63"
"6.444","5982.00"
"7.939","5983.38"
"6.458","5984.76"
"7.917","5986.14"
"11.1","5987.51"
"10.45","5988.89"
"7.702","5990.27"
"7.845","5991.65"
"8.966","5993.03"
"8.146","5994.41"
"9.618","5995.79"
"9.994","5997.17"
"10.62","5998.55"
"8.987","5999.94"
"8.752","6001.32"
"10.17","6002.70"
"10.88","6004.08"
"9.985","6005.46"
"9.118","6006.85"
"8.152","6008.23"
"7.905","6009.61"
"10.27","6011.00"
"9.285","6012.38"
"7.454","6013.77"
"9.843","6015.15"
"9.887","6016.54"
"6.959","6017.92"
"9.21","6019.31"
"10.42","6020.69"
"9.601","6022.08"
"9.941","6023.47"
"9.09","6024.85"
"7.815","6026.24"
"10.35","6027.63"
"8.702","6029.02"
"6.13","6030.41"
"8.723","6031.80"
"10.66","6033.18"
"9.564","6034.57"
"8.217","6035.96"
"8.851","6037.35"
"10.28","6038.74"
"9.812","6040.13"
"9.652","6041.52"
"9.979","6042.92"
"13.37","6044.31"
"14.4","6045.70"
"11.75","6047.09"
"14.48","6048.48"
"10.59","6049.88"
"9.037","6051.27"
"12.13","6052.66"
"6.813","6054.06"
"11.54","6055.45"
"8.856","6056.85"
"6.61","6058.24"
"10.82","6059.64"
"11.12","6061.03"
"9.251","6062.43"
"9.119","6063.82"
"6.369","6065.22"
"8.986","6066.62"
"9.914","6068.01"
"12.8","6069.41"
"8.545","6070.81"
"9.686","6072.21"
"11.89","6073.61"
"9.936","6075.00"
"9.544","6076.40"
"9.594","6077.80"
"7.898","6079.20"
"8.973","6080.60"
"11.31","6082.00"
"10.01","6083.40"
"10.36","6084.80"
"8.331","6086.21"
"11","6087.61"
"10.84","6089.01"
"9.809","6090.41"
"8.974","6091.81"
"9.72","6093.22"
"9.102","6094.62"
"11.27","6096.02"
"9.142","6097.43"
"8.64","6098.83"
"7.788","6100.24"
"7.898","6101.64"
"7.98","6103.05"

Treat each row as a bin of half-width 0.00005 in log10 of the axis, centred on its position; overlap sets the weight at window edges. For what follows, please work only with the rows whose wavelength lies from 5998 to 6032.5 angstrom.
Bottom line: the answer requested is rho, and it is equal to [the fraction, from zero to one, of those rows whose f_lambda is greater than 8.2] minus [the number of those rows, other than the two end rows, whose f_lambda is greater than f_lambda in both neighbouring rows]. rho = -5.2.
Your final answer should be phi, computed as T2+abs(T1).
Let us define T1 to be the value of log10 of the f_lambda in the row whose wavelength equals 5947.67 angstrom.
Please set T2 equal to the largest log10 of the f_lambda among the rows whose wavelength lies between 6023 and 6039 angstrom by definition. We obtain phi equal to 2.02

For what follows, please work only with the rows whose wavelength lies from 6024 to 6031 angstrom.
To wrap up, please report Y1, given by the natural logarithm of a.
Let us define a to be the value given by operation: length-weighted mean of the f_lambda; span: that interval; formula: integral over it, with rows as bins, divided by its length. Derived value 2.14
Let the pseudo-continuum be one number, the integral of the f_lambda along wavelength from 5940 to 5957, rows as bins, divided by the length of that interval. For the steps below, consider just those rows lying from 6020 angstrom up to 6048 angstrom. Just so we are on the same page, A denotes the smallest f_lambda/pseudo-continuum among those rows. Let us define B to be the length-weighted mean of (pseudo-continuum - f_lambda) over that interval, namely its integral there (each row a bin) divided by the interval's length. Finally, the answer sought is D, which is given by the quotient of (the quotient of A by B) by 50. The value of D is -0.016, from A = 0.678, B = -0.9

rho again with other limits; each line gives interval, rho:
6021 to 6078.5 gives -10.1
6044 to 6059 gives -3.2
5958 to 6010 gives -9.4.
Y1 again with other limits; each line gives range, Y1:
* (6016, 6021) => 2.20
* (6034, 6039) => 2.21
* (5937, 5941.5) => 2.13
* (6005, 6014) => 2.19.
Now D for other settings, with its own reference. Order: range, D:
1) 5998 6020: -0.093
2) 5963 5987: 0.022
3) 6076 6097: -0.024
